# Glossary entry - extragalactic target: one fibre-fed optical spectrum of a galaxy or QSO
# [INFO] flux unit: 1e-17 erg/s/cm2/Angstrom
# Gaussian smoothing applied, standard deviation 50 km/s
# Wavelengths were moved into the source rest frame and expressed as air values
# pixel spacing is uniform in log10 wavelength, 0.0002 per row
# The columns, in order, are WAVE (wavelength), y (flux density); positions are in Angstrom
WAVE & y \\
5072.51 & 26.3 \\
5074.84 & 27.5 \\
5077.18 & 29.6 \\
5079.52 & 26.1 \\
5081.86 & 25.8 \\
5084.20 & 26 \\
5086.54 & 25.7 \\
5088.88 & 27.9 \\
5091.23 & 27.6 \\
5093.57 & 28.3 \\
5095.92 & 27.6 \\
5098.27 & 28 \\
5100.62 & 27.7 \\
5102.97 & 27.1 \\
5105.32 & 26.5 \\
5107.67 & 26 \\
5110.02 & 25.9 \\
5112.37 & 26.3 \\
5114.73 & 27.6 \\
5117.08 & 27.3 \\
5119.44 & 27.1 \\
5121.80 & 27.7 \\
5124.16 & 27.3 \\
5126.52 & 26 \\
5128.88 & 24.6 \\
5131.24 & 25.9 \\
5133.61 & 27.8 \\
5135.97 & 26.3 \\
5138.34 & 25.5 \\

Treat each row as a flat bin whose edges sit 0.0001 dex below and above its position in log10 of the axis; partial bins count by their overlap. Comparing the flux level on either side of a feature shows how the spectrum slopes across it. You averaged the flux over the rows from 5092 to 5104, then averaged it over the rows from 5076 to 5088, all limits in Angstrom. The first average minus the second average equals 1.1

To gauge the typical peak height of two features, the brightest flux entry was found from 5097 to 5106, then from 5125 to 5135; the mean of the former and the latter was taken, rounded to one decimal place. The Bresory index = 27.9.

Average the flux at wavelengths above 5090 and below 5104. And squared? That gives 768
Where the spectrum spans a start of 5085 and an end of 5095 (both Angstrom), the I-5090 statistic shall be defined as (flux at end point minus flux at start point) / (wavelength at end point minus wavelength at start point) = 0.37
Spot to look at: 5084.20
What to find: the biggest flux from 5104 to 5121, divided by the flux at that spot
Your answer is 1.06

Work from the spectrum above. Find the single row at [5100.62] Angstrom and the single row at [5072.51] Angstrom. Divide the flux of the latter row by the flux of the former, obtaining 0.95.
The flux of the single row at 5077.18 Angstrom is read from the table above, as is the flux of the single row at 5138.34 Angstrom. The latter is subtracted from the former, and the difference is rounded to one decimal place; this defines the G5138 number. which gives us 4.1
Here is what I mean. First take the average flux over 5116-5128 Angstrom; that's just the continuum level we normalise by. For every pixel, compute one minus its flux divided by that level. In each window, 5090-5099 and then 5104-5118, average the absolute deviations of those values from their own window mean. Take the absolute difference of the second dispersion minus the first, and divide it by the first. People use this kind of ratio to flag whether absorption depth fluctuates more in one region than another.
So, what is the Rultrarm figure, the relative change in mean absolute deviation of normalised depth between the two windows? 1.06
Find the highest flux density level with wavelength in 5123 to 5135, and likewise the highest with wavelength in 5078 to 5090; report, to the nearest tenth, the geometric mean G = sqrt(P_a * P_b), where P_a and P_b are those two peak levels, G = 27.8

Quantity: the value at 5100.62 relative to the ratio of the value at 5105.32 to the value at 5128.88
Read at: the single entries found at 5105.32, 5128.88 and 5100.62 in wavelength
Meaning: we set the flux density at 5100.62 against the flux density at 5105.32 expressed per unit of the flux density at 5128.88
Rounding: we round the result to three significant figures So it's 25.7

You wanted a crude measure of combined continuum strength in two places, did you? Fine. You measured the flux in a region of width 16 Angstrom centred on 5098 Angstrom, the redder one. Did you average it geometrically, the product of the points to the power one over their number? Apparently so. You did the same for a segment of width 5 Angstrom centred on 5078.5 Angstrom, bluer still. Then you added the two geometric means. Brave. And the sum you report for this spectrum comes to 55.3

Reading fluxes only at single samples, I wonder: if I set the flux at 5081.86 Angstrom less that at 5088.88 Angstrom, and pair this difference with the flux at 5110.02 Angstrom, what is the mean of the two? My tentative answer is 11.9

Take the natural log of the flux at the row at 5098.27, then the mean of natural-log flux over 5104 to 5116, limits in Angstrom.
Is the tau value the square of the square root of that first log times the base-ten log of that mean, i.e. 1.72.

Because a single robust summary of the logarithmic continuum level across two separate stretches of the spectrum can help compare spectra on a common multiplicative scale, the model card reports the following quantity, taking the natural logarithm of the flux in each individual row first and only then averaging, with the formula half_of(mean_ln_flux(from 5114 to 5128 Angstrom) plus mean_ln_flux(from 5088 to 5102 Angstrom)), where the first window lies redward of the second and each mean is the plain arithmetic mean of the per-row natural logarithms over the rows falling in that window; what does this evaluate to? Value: 3.31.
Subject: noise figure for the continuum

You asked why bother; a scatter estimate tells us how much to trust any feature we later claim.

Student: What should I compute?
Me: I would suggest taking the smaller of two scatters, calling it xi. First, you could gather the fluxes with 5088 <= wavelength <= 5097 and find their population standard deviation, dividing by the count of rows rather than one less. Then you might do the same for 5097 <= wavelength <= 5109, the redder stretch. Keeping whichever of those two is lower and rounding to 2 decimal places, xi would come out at 0.29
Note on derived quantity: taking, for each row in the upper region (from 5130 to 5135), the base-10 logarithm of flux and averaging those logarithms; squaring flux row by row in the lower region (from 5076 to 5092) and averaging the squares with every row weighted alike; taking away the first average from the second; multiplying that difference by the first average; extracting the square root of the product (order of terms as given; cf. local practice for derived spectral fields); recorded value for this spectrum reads 32.2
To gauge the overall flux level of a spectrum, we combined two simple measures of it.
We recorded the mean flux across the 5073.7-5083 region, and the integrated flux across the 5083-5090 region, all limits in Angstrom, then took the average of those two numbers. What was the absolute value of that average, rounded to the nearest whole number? 107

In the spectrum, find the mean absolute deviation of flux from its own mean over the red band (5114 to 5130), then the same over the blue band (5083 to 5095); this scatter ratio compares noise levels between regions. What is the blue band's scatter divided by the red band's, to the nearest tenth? 1.2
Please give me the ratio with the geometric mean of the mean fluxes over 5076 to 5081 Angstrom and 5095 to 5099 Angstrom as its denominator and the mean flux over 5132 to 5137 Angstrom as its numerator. 0.972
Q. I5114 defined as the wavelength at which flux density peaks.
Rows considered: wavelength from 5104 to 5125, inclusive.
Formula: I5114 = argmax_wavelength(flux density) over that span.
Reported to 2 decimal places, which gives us 5121.80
